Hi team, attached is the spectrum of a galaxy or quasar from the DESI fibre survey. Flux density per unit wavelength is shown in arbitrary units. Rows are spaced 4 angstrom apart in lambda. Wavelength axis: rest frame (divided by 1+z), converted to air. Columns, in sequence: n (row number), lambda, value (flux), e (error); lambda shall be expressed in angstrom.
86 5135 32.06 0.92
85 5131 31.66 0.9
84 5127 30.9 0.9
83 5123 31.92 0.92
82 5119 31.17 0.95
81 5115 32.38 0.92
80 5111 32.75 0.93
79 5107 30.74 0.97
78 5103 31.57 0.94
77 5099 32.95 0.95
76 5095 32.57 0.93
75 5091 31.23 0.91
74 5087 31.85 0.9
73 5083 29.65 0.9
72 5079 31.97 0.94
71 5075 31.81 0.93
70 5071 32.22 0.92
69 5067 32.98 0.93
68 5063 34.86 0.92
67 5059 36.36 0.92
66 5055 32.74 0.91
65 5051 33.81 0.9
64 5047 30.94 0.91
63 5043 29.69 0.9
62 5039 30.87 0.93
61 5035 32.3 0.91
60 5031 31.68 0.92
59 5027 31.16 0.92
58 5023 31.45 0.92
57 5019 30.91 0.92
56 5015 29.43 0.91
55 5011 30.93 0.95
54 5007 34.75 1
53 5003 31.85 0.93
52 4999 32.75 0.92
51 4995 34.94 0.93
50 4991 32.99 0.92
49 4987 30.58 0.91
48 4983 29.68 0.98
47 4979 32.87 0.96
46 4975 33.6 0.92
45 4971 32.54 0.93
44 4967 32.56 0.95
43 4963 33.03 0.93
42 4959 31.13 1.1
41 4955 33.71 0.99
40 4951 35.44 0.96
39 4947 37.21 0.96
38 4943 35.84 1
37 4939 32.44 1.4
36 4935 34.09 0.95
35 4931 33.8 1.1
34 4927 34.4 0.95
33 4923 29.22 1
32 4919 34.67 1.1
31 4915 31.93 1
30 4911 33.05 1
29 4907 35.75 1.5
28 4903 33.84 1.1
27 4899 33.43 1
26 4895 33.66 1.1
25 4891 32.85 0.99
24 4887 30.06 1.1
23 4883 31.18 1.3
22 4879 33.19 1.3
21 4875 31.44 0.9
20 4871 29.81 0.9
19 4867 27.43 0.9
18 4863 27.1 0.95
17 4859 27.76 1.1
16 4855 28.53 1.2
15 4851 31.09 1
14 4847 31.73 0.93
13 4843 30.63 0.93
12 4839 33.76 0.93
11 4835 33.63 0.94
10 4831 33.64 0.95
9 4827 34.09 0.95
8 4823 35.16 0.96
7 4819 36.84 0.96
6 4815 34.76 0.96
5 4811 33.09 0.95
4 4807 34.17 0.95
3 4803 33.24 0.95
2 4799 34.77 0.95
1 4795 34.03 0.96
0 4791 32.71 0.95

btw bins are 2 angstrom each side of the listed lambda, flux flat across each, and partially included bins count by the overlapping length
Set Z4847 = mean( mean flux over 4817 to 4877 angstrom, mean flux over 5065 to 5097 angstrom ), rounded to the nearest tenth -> 31.6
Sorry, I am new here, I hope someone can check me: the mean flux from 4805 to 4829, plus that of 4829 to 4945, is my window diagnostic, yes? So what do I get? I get 66.8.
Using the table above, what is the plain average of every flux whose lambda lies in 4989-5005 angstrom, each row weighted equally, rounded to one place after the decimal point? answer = 33.1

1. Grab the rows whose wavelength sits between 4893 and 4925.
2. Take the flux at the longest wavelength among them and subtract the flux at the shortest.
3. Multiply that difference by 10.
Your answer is -44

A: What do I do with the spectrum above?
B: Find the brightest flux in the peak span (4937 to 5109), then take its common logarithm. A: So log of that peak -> 1.57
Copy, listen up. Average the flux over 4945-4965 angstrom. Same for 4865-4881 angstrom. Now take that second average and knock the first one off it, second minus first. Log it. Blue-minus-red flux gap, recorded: -3.6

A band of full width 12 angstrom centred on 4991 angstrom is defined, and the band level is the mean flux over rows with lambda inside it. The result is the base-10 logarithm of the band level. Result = 1.52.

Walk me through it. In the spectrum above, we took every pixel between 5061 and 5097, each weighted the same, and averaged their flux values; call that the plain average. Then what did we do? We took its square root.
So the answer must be 5.67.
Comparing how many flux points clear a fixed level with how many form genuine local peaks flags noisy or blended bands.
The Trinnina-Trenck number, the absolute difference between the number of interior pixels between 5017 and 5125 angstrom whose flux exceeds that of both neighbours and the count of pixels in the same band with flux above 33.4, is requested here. 5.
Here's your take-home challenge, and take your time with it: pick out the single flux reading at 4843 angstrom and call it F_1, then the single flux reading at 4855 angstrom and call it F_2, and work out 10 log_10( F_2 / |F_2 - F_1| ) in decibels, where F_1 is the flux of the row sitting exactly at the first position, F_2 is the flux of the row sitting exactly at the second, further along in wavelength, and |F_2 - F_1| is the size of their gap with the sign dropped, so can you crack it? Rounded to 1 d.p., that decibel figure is 11.3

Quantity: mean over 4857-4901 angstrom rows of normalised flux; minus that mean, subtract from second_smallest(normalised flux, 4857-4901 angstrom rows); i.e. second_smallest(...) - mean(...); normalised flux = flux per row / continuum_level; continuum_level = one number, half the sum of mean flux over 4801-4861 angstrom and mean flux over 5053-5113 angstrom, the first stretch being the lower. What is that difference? -0.10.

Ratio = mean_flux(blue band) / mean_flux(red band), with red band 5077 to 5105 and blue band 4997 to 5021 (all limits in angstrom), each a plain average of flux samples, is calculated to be 1.00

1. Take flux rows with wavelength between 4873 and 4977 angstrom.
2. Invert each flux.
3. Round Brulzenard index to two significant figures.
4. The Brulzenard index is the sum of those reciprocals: 0.78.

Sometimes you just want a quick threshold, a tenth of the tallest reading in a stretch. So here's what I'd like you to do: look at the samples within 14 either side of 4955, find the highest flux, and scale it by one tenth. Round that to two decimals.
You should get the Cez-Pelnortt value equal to 3.72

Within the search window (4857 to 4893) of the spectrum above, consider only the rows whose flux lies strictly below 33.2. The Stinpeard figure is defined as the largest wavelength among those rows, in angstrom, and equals 4891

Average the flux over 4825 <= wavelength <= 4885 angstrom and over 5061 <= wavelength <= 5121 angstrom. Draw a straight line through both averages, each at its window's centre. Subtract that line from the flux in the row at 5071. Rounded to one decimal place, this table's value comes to 0.3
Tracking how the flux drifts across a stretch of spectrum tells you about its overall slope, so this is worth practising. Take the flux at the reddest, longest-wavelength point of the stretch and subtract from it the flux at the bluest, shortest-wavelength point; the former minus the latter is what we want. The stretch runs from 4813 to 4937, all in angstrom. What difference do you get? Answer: -1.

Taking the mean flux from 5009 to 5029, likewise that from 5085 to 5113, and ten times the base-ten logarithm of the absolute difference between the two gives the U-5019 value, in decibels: 1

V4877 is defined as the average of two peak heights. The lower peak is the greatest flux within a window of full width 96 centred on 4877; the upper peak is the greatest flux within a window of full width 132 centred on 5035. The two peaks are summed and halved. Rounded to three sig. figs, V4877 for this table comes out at 36.1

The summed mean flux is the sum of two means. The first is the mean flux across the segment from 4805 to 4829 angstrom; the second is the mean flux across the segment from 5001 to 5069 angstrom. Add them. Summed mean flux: 66.8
